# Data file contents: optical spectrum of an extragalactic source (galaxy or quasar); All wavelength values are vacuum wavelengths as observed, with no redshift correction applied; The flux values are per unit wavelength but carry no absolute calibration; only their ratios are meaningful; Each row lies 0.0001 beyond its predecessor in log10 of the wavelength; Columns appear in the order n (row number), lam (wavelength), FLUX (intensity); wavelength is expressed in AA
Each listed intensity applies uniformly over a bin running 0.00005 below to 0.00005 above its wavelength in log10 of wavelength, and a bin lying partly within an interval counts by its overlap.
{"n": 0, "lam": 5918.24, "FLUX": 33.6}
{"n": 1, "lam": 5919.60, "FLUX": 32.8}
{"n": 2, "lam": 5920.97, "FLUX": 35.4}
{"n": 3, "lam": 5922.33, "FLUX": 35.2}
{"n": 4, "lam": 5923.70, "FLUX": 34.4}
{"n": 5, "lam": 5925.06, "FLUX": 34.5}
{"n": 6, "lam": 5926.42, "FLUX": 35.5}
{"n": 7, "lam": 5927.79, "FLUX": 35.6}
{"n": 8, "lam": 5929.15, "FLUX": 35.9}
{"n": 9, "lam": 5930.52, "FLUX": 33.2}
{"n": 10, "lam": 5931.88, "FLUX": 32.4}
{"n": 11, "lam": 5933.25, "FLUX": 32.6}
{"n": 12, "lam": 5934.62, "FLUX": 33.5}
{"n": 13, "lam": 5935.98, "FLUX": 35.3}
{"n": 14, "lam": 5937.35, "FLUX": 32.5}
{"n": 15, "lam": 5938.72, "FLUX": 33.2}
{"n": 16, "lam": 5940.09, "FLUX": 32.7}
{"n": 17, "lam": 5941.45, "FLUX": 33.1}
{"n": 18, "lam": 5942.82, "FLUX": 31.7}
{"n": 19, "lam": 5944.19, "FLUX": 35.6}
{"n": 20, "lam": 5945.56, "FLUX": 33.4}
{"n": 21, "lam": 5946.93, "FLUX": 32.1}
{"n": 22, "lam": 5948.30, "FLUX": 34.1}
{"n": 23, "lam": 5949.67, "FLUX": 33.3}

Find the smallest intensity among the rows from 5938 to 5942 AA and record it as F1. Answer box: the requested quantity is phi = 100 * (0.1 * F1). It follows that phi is 327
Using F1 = 32.7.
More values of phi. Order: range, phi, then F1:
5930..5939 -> 324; 32.4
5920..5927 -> 344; 34.4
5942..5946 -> 317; 31.7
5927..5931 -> 332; 33.2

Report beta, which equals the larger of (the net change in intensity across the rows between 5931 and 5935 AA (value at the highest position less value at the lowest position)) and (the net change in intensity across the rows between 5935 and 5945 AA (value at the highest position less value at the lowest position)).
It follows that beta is 1.1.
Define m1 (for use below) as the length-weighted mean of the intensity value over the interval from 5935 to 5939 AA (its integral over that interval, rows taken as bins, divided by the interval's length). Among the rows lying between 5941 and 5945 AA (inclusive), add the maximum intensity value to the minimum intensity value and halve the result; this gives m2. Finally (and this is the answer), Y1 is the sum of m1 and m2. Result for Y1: 67.4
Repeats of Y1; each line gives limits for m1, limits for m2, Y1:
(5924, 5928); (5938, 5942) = 68.1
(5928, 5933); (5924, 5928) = 69.0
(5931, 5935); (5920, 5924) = 67.7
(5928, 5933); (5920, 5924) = 68.8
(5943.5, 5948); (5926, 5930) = 69.4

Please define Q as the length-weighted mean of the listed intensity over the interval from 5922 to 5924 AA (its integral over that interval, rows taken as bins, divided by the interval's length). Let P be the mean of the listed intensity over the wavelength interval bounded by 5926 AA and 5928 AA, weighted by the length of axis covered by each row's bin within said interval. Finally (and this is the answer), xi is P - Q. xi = 0.8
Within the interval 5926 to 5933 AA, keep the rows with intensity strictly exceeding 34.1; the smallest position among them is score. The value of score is 5926.42 AA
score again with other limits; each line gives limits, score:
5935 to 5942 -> 5935.98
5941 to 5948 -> 5944.19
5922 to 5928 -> 5922.33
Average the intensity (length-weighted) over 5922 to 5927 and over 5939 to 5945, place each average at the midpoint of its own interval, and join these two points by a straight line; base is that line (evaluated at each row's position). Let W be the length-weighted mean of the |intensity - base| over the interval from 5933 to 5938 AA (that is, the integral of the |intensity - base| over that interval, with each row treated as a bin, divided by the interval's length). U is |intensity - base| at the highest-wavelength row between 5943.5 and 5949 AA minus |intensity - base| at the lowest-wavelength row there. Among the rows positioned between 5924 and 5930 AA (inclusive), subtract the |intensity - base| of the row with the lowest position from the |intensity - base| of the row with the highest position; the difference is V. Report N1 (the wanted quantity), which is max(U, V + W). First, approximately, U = -1.1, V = 1.1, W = 1.12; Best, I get 2.2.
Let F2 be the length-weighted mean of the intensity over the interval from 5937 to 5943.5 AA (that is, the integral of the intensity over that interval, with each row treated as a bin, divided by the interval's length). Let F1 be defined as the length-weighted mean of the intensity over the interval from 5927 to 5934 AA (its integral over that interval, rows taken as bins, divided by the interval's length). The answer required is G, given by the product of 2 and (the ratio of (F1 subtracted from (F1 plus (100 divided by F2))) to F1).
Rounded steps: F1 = 33.9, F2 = 32.7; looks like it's 0.181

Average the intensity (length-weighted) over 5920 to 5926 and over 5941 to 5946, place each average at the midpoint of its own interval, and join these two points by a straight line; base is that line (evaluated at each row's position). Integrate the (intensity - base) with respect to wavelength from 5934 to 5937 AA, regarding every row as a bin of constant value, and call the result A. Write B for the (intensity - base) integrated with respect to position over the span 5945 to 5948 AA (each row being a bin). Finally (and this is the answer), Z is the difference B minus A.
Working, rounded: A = 0.7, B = -1.0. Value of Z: -2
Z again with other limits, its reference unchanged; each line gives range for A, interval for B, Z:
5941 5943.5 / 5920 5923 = 3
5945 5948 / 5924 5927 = 2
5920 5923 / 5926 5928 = 2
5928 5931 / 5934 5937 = -1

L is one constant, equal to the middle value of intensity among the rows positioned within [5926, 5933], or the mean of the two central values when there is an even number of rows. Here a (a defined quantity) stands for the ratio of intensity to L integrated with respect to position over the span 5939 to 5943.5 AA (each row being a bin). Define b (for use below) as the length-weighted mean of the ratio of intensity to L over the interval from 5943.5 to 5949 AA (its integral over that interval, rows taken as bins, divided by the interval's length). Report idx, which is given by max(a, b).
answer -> 4.1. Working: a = 4.1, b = 0.95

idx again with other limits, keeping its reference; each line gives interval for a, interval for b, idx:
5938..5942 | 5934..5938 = 3.7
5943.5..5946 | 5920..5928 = 2.4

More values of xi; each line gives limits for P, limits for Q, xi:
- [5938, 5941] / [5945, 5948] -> 0.1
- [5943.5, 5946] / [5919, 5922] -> 0.3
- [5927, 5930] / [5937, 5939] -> 2.8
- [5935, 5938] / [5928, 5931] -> -0.9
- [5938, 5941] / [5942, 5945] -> -0.6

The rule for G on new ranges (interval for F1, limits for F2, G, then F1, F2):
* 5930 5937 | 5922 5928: 0.171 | 33.4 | 35.0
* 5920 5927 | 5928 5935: 0.170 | 34.9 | 33.7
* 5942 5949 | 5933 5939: 0.179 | 33.3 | 33.5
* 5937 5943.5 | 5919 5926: 0.177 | 32.7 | 34.5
